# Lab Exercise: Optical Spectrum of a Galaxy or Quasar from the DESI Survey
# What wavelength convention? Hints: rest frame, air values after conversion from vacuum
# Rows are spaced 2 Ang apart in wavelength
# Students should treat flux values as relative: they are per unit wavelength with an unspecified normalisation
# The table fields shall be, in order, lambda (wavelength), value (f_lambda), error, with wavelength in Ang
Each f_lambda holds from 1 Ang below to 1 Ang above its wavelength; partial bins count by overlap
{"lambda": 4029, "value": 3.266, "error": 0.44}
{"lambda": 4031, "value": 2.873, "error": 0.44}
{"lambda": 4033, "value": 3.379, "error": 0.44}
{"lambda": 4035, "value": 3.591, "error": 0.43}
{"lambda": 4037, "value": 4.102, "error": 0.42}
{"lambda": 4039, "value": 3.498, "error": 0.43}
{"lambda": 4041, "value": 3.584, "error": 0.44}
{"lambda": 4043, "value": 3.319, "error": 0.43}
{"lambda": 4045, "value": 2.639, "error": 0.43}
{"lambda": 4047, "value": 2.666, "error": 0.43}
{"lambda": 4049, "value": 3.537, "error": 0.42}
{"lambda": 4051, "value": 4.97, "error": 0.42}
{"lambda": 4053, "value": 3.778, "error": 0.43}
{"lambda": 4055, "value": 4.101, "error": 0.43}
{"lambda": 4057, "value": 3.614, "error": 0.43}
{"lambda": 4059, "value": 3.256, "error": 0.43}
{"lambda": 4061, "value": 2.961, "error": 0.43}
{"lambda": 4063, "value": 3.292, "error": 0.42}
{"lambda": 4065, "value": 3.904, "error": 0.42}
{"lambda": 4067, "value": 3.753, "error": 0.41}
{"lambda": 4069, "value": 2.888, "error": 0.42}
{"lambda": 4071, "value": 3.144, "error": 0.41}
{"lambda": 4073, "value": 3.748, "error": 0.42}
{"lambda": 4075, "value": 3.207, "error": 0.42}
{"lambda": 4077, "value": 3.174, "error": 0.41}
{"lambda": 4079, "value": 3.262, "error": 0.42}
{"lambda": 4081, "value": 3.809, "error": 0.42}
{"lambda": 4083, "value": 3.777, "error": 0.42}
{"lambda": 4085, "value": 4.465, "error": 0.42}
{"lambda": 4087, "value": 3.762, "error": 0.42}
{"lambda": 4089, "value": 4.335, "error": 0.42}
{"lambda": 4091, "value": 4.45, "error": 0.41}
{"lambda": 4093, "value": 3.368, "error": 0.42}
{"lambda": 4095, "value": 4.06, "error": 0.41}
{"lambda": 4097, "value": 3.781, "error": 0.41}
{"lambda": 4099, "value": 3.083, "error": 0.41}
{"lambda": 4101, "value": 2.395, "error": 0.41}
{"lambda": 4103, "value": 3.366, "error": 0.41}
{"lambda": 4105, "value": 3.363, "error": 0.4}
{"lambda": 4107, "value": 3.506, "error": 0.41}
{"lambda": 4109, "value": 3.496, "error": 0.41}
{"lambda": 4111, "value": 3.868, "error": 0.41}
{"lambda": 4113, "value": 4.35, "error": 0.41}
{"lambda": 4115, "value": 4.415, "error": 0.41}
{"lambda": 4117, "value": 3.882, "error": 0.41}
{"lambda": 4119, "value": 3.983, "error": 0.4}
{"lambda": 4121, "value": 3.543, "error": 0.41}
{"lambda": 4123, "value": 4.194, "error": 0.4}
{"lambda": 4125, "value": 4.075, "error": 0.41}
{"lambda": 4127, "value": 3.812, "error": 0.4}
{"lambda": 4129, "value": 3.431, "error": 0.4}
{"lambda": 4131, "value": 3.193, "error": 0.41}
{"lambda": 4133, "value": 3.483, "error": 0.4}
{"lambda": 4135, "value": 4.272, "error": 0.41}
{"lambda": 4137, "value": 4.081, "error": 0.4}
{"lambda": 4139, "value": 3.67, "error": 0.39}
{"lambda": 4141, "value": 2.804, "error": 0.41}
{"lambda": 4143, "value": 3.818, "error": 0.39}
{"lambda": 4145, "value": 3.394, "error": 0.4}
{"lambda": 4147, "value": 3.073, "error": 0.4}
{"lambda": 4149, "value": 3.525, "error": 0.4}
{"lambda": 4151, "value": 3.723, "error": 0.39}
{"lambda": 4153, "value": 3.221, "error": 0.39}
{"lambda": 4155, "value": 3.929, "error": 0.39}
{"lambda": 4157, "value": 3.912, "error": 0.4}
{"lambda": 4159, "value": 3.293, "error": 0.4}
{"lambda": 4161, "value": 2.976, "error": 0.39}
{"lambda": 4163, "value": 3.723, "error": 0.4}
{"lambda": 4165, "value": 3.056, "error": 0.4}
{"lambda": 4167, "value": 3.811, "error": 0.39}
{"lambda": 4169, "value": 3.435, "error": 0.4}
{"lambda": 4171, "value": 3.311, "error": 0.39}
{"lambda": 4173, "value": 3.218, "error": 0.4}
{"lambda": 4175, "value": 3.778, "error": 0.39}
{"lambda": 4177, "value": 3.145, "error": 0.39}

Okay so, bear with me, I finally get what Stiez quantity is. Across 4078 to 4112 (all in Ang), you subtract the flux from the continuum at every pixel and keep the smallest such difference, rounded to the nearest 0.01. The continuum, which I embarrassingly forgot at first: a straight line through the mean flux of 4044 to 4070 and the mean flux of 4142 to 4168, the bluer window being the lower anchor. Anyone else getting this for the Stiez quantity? -0.97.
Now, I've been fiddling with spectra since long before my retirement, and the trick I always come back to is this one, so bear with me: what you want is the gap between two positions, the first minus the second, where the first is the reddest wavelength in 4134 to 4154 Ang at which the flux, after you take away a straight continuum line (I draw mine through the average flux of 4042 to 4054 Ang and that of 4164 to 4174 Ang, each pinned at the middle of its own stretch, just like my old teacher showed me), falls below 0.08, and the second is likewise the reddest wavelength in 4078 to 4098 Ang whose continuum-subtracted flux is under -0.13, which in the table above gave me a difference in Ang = 74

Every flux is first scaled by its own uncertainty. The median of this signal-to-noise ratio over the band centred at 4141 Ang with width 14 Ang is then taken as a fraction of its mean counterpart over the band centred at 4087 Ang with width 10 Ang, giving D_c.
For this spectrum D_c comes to 0.95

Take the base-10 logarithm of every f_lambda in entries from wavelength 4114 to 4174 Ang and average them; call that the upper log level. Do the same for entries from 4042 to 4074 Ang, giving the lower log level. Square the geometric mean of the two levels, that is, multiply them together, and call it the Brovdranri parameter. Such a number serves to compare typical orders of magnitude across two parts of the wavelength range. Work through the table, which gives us 0.297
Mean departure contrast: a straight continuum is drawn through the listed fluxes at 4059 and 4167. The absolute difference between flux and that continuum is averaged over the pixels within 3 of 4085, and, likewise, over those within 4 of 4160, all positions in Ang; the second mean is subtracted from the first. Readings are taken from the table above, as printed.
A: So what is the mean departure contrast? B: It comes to 0.24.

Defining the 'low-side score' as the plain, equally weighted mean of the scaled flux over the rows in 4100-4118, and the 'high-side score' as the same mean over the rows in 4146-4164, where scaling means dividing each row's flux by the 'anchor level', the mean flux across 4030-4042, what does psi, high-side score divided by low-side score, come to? 0.96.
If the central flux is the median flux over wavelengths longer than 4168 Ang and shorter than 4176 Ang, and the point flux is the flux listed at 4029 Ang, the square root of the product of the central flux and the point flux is 3.32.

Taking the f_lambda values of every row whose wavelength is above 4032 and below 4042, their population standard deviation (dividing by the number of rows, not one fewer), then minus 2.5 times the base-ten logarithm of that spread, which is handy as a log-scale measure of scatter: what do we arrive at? 1.52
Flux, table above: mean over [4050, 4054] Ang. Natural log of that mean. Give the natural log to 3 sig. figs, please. 1.48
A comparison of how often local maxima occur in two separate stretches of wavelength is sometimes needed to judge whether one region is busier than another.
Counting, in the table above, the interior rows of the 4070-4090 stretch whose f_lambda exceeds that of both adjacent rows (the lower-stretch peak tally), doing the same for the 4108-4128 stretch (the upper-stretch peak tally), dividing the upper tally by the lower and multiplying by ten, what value 10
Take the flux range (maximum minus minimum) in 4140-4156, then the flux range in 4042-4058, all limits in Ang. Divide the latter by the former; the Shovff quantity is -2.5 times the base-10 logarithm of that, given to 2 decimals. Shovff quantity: -0.79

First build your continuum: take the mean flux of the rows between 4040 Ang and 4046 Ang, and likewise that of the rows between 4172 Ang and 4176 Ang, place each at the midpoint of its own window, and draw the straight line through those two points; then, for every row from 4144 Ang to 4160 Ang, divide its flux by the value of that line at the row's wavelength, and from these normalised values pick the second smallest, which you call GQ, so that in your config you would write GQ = 0.93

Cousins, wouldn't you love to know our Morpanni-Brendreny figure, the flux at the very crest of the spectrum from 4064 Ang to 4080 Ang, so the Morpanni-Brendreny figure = 3.904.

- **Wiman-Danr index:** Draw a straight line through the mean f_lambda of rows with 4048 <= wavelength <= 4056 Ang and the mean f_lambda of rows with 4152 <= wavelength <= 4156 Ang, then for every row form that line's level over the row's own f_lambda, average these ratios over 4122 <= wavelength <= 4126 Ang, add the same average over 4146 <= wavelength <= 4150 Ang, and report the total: 2.00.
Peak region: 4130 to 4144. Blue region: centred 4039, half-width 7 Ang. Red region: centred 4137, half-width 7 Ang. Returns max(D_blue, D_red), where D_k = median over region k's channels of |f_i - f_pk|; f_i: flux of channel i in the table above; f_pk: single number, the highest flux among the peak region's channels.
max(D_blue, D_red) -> 0.77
